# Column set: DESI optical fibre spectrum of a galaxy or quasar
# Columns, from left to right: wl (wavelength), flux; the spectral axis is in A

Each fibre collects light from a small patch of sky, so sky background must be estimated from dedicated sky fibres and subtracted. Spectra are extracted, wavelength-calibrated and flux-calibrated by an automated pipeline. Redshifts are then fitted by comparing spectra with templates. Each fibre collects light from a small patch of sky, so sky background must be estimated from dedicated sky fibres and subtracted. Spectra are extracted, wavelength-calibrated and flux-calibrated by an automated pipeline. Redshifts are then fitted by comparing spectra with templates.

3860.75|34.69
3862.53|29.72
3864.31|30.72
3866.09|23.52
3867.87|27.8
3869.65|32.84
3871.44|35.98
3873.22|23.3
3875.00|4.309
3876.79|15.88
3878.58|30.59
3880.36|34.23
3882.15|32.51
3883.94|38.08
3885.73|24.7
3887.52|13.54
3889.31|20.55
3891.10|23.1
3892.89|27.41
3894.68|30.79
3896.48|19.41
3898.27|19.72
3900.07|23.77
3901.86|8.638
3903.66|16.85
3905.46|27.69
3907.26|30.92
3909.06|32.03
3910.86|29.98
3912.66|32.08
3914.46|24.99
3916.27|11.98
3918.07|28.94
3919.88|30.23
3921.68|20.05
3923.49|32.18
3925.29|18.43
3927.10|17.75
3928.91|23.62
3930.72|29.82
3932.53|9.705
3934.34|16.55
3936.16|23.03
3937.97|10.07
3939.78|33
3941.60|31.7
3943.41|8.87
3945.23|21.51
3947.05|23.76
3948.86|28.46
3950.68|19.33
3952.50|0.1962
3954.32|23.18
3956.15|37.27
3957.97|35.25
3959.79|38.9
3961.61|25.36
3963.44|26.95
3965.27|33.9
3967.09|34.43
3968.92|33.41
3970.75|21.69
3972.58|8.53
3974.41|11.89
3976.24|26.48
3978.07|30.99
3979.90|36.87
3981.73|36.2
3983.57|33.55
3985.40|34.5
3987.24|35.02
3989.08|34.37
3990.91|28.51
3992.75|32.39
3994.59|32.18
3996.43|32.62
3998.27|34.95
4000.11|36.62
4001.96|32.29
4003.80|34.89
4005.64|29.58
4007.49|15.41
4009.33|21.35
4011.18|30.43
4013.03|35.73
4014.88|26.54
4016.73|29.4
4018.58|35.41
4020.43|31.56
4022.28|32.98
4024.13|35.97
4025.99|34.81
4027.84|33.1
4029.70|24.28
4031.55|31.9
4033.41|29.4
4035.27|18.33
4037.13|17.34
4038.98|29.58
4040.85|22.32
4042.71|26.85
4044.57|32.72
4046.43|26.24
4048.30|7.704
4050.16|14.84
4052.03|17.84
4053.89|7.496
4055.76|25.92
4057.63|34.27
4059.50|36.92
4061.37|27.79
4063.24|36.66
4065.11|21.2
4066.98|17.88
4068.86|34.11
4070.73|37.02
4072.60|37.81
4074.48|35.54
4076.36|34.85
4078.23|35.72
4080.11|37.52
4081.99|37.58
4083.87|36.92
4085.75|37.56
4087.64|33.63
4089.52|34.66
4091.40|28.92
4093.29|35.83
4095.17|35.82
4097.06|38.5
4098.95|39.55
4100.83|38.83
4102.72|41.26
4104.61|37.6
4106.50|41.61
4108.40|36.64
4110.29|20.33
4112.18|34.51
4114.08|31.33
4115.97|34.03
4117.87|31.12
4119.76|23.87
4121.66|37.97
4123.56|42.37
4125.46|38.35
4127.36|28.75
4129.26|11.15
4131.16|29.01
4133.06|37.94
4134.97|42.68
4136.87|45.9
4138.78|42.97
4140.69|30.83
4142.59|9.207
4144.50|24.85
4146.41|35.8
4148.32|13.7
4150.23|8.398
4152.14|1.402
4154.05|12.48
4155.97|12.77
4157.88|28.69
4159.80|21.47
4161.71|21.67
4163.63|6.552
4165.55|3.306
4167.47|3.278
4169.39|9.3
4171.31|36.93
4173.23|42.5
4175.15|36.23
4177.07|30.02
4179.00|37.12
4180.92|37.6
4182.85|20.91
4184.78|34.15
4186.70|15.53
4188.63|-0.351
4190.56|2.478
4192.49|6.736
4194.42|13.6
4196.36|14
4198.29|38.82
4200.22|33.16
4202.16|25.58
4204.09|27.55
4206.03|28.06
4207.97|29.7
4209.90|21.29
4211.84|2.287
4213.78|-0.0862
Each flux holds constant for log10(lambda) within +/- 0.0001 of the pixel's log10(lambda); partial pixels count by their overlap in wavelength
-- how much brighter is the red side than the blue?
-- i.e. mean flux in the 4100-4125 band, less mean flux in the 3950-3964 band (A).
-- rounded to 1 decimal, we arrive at 8.9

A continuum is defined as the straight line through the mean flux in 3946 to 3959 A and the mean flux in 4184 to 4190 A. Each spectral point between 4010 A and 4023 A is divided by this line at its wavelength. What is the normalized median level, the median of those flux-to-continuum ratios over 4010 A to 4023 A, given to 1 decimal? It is 1.5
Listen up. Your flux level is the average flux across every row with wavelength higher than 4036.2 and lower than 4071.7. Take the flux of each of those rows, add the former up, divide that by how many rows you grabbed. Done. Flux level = 25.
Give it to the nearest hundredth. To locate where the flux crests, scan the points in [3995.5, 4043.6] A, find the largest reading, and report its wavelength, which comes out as 4000.11 A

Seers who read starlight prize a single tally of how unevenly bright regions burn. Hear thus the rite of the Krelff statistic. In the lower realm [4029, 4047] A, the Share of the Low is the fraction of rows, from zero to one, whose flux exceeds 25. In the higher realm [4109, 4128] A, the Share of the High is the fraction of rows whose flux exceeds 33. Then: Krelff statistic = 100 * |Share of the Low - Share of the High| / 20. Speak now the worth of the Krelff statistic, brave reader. 0.5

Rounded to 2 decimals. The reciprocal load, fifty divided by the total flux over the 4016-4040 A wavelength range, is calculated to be 0.13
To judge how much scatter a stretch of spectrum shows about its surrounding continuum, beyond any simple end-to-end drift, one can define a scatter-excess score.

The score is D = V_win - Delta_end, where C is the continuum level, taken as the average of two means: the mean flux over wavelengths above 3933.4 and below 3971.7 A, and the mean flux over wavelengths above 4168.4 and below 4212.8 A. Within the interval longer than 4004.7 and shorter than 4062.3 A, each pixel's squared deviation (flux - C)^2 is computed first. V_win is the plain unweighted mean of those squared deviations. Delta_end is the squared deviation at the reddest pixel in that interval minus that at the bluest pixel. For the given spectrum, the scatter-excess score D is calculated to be 84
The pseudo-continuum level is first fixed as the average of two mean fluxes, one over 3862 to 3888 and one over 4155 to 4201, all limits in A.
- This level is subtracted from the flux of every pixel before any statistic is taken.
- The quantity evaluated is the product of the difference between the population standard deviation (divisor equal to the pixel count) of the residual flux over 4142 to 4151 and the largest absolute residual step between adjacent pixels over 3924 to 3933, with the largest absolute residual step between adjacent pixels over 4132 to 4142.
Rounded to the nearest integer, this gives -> -117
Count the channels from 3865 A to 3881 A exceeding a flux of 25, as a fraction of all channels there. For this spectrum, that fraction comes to 0.56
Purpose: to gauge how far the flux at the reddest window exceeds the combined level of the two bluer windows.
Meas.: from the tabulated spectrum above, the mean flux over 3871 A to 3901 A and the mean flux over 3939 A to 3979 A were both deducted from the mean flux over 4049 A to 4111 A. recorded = -17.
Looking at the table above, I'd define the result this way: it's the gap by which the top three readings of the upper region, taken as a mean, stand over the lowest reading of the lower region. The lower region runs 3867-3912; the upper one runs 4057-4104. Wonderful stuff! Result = 35.6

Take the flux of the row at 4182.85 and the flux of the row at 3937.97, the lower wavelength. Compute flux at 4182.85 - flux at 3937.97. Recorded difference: 11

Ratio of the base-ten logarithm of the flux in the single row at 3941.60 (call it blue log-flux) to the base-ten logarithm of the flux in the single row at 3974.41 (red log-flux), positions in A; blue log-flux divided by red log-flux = 1.40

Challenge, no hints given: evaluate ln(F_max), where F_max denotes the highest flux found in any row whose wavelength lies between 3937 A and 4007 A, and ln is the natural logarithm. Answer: 3.66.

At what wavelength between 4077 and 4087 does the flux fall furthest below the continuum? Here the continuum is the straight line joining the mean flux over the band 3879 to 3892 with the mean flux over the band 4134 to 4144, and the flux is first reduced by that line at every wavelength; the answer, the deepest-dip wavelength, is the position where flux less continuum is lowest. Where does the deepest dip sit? 4078.23 A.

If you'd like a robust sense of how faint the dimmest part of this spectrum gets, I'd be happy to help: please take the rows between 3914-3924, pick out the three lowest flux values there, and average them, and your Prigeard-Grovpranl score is 19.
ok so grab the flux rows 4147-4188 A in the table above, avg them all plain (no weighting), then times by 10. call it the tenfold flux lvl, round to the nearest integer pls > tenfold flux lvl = 207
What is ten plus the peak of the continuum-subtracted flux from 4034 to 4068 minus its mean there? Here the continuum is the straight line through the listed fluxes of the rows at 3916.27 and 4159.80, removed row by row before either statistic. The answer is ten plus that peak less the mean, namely 23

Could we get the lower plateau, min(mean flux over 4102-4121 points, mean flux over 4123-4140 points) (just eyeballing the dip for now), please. 33.2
